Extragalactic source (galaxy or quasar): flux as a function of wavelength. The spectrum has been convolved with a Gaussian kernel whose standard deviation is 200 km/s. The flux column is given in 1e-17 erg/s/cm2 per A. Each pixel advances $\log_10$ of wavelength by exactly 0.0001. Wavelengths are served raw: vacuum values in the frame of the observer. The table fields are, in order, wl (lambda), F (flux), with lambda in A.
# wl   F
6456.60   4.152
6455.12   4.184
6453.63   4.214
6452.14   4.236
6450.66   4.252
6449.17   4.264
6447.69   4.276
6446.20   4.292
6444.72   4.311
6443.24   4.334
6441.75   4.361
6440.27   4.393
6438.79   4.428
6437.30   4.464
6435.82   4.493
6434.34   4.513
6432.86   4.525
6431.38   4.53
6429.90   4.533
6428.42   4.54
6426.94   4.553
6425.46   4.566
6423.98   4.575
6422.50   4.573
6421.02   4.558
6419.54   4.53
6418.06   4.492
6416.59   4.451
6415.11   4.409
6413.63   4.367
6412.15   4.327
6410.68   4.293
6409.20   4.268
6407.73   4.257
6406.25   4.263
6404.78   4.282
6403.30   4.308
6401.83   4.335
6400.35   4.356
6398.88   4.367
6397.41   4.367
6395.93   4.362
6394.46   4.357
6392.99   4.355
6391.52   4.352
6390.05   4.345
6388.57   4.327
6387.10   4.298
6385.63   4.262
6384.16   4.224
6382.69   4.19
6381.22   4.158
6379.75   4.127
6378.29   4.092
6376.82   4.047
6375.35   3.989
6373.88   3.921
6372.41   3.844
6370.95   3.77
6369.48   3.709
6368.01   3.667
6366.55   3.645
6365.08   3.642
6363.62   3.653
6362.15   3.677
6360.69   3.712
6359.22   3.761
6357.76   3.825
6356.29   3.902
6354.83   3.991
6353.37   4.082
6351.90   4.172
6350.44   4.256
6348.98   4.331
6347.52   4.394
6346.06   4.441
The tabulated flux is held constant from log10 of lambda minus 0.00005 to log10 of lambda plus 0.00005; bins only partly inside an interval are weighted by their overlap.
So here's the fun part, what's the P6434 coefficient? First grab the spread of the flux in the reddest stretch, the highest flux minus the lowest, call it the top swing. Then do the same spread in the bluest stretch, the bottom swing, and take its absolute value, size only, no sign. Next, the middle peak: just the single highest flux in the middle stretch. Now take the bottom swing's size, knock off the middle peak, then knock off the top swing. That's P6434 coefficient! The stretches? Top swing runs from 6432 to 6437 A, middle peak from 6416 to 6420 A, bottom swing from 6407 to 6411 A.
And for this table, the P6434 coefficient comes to -4.53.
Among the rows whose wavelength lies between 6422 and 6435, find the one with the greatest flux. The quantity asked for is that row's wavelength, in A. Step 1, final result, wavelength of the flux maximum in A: 6423.98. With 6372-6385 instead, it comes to 6384.16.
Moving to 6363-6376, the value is 6375.35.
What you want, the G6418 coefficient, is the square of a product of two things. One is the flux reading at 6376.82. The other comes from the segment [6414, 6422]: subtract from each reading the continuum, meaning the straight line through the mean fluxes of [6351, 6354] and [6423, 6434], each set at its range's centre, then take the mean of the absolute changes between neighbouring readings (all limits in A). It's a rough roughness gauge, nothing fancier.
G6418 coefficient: 0.0139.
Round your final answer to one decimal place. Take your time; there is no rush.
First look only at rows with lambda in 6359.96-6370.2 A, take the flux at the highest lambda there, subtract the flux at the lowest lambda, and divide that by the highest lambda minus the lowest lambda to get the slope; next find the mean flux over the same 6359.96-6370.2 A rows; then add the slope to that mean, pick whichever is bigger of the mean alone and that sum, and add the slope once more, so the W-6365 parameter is 3.7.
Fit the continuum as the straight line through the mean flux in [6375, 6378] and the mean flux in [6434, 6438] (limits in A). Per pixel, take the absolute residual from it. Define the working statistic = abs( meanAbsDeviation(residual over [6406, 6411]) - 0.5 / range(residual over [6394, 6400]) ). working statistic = 20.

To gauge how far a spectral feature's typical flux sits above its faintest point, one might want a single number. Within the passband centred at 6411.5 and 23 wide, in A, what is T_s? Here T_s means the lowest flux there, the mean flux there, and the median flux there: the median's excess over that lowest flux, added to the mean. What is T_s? 4.47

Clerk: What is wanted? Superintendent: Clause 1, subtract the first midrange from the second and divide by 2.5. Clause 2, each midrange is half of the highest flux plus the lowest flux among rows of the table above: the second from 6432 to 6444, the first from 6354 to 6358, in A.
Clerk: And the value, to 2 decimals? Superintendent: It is 0.21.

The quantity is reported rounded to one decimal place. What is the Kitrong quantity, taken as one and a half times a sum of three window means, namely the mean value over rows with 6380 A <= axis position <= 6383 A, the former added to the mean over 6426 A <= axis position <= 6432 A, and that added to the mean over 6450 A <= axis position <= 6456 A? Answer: 19.4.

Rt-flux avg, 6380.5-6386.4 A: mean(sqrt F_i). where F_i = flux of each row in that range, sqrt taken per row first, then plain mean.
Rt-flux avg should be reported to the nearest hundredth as 2.05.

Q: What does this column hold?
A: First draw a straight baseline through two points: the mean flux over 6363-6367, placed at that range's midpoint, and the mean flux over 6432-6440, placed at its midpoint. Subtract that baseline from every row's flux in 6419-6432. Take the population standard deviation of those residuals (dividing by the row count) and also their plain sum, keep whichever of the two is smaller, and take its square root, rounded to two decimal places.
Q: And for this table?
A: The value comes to 0.23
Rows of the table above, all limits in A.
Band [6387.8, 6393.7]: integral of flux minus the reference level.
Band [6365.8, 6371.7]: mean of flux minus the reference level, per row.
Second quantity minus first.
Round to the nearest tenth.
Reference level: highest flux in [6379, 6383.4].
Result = -1.4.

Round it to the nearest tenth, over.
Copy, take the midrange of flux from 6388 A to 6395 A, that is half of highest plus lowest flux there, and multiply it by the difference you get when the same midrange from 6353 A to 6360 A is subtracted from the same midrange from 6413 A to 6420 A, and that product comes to 2.3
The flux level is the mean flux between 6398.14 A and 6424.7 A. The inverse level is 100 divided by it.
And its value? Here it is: 22.8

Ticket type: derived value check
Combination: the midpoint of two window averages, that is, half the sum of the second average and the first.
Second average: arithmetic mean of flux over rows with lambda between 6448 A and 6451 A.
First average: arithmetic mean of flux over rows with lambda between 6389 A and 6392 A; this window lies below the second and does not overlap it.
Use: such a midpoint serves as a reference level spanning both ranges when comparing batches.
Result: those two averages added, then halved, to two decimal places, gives 4.30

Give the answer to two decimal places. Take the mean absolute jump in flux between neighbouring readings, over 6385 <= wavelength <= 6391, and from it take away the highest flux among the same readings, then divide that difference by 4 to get -1.08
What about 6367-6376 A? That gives -0.98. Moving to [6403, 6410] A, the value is -1.07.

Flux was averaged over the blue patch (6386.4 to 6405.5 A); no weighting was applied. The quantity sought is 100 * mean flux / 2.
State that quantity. 217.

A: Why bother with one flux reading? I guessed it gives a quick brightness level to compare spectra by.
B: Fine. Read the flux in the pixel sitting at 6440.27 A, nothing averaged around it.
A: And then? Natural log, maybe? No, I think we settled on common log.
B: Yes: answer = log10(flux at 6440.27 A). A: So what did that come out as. 0.643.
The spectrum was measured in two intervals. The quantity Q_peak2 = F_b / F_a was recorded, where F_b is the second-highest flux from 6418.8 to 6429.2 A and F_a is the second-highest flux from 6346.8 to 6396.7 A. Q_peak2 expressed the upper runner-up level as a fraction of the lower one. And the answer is 1.05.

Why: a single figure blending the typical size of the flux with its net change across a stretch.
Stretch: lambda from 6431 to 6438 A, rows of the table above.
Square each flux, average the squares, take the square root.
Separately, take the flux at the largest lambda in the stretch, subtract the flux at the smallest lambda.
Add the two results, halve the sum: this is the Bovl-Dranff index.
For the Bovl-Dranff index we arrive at 2.22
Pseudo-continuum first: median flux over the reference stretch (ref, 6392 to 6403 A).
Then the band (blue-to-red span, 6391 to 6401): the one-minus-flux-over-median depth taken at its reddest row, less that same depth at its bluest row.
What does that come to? 0.00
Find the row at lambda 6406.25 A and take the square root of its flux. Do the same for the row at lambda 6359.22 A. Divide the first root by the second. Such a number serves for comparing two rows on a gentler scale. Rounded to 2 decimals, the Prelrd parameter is 1.06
